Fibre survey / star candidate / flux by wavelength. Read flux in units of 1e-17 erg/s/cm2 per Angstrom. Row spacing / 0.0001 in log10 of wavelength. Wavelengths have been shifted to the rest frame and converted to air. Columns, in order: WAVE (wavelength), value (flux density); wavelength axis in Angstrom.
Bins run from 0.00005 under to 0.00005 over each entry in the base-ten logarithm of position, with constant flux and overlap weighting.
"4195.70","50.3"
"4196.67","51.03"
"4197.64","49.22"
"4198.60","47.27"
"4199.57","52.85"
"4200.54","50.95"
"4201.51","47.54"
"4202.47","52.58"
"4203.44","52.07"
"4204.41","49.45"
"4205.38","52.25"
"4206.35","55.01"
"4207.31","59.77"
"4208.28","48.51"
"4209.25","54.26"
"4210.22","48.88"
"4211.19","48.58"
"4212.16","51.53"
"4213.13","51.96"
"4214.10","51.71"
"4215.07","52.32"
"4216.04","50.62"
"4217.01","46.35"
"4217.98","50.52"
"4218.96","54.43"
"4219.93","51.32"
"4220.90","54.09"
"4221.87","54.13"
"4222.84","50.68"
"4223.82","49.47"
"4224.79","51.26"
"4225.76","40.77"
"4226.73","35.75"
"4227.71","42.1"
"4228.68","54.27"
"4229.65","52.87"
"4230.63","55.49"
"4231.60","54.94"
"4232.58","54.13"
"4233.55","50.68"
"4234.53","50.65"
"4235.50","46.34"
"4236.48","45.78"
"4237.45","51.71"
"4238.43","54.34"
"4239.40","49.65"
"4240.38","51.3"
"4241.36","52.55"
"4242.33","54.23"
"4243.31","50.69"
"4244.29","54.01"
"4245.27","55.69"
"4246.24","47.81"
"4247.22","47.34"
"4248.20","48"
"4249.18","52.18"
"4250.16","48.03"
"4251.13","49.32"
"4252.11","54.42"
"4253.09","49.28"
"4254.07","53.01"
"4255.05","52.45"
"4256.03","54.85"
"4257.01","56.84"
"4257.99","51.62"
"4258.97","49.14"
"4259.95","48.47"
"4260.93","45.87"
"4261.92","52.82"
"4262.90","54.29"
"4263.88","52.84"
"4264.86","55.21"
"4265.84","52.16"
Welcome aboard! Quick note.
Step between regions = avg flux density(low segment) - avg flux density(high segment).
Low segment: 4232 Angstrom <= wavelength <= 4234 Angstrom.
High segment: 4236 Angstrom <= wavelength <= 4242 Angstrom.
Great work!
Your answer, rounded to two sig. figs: 1.5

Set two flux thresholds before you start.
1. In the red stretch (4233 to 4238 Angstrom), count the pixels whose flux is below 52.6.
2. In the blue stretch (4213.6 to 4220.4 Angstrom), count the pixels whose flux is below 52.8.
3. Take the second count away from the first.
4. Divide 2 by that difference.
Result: -2.0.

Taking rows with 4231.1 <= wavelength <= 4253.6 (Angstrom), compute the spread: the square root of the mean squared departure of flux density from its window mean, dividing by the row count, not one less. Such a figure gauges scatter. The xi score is 2.9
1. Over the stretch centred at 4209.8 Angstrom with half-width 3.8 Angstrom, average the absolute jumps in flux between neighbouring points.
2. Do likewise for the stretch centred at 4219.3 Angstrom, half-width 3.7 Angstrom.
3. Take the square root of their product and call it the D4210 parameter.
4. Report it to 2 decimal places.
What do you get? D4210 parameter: 3.70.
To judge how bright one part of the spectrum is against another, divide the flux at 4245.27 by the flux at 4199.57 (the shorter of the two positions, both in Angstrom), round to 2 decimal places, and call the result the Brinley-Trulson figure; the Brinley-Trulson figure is 1.05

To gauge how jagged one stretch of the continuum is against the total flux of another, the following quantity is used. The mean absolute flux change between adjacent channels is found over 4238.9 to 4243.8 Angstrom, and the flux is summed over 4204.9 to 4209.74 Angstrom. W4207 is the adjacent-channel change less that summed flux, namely -268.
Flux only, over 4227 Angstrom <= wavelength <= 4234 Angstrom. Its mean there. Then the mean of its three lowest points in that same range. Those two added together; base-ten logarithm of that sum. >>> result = 2.00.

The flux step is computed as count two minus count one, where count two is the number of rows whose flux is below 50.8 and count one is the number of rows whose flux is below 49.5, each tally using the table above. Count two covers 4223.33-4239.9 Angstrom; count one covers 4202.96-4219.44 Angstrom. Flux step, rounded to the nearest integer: 4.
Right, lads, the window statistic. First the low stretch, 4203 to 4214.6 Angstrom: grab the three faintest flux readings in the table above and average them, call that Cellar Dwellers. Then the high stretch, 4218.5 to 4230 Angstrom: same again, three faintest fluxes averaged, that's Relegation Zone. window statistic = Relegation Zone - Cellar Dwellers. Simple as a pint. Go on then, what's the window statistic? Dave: -9.1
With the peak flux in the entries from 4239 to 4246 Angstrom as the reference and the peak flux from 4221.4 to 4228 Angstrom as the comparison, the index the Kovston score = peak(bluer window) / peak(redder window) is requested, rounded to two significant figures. 0.97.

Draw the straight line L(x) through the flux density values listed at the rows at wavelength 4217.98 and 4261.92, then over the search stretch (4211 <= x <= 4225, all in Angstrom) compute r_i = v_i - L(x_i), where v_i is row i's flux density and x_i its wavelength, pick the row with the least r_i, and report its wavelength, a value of 4217.01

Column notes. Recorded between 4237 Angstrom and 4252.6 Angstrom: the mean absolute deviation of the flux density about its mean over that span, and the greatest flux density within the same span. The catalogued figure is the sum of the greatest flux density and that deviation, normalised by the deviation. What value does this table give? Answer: 25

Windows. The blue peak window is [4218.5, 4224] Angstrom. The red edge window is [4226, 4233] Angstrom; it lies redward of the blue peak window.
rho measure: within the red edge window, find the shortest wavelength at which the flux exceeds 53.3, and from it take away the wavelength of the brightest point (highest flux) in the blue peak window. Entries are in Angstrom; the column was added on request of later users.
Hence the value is 9.7 Angstrom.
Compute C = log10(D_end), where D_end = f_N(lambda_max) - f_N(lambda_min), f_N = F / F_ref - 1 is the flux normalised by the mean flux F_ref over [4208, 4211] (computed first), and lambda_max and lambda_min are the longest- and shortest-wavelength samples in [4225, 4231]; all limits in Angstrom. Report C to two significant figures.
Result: -0.54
